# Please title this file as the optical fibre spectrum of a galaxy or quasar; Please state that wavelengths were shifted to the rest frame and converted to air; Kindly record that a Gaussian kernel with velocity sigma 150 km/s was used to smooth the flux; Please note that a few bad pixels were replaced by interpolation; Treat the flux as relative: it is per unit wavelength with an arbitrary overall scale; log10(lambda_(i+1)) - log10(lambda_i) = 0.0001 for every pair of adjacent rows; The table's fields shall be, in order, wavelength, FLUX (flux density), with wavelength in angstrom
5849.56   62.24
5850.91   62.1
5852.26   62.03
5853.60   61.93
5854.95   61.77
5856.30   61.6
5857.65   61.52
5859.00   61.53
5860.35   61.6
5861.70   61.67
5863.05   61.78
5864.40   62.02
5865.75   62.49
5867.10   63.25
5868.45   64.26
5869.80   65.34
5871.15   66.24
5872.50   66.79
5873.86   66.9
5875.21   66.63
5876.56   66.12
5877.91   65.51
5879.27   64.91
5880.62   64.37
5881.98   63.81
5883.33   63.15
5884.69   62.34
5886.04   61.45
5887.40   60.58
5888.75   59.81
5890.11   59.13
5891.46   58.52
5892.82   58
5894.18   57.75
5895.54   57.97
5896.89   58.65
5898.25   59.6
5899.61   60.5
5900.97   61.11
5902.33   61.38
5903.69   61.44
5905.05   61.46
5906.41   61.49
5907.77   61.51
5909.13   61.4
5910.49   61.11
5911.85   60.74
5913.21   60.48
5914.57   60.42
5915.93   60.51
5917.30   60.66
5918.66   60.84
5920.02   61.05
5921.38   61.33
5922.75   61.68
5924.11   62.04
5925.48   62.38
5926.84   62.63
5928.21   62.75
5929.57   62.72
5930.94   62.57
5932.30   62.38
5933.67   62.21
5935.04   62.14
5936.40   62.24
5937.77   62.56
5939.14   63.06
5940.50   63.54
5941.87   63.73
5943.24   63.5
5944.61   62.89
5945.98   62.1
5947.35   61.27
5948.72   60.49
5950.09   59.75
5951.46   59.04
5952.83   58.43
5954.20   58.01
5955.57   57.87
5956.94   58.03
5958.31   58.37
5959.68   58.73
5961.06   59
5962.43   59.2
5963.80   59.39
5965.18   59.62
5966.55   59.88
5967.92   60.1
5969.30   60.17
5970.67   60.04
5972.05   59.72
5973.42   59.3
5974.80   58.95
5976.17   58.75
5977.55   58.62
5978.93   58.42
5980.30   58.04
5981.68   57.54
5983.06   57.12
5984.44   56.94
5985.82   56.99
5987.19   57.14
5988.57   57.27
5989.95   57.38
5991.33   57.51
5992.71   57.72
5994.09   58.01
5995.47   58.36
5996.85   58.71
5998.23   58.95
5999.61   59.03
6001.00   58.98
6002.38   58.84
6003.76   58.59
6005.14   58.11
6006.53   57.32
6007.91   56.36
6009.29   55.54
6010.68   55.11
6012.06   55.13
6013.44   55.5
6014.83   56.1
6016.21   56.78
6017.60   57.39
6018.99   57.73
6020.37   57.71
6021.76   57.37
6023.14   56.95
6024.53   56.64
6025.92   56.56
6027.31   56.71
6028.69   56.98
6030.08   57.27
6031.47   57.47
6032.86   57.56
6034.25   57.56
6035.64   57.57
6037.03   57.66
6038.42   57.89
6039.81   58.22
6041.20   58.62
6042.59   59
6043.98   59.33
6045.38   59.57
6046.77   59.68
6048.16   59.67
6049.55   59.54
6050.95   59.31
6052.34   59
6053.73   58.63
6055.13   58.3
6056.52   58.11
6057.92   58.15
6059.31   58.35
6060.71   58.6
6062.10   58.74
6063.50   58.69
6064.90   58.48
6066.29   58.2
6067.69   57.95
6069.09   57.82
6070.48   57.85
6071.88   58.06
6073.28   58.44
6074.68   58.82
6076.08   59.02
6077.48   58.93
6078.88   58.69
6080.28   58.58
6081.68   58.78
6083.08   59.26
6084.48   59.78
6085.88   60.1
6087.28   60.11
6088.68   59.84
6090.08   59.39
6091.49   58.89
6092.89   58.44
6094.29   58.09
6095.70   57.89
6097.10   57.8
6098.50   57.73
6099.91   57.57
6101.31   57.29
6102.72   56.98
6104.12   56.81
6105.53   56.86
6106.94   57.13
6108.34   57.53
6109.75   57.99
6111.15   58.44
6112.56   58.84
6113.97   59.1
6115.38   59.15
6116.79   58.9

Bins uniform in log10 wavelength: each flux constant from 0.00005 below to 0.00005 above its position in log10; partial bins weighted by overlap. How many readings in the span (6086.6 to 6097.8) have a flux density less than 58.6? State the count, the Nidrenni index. 4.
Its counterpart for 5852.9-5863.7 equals 0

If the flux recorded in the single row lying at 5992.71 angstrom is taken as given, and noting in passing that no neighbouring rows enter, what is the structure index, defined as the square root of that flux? 7.60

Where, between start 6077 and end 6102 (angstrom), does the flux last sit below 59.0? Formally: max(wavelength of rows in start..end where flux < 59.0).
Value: 6101.31 angstrom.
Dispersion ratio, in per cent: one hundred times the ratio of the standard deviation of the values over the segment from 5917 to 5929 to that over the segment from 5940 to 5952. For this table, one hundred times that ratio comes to 45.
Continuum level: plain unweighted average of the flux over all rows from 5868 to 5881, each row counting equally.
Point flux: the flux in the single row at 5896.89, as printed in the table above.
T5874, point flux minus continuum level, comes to -7.1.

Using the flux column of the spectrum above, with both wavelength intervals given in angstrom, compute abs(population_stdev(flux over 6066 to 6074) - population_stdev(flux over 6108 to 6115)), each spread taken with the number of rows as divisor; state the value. 0.35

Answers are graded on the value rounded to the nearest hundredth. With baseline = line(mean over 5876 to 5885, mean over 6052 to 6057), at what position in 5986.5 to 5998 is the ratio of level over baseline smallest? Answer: 5987.19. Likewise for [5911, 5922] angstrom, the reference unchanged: 5914.57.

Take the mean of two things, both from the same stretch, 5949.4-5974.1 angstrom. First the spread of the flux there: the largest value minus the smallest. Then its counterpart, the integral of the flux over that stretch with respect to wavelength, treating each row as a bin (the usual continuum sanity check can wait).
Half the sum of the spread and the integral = 732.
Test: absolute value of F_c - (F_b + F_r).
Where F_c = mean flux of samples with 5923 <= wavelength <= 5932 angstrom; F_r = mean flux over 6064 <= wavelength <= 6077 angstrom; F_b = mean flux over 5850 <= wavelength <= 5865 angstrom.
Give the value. 57.6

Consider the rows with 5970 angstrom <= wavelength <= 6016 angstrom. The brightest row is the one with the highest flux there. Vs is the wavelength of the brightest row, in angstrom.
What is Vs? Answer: 5970.67 angstrom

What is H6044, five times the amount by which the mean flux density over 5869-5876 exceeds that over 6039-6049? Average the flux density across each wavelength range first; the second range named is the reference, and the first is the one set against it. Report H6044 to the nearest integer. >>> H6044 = 36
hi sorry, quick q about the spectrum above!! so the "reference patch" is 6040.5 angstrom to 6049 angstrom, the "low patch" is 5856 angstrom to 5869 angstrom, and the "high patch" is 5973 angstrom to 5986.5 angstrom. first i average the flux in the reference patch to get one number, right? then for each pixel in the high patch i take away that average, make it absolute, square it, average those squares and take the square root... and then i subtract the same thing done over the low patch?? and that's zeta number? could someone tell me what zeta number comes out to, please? -1.5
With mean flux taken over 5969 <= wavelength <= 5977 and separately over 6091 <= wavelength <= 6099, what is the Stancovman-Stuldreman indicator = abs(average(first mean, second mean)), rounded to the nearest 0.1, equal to 58.8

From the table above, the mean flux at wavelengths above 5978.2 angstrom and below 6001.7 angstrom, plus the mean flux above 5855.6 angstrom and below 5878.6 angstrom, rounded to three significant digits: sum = 122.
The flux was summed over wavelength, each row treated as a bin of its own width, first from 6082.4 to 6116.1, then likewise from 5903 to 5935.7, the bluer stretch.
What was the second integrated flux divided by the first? 1.02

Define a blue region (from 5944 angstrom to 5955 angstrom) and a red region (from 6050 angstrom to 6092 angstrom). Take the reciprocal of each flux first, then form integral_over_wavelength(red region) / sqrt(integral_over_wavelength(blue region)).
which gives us 1.67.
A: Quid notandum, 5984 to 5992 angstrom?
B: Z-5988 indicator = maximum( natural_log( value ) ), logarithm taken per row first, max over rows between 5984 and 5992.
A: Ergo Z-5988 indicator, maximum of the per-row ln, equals 4.05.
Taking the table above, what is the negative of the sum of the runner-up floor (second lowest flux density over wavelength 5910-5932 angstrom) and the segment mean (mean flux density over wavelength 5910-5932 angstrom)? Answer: -122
